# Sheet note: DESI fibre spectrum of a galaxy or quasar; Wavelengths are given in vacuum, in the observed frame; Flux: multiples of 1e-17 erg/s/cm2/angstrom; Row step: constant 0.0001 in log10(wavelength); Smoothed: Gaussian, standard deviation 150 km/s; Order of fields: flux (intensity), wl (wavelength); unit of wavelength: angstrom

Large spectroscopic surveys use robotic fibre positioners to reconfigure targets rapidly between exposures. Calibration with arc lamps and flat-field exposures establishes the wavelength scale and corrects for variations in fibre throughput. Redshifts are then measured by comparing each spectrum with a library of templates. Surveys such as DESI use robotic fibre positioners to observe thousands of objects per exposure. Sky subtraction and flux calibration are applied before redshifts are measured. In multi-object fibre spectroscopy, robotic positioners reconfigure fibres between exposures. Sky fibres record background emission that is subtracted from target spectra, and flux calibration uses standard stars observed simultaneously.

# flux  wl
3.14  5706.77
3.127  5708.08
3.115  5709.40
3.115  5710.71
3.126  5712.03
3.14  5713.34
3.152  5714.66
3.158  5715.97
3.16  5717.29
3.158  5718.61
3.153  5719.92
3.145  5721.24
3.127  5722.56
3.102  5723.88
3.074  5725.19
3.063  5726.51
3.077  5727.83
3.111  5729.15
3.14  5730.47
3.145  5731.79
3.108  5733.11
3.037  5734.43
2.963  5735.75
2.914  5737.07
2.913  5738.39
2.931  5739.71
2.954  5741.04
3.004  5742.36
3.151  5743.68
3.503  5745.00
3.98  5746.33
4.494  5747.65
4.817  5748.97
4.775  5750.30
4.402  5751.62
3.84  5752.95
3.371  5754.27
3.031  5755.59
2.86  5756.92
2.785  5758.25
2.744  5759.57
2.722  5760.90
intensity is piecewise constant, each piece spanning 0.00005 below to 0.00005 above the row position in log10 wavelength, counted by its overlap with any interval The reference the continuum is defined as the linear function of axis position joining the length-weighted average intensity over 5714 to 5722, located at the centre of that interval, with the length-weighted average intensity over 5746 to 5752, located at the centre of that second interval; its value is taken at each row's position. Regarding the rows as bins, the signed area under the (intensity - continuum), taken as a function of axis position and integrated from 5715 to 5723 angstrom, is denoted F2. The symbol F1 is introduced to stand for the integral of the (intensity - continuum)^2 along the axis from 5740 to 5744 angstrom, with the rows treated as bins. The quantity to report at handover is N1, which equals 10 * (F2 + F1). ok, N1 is 54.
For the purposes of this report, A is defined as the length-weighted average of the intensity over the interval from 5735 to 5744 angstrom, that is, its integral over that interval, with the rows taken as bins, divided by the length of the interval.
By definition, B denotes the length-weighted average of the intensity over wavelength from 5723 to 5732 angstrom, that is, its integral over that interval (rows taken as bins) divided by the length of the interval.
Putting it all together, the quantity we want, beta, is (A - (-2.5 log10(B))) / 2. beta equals 2.10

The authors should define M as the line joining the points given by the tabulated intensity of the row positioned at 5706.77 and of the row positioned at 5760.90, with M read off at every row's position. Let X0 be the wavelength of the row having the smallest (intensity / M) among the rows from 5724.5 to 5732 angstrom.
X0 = 5726.51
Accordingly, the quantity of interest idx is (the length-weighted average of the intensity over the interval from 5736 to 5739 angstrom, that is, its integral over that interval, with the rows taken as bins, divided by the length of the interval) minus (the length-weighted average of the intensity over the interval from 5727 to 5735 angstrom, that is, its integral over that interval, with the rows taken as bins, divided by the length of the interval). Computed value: -0.18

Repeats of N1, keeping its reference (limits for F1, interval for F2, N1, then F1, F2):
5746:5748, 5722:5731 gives -37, 0.2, -3.9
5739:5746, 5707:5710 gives 98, 8.7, 1.2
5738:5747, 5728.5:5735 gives 59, 10.1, -4.3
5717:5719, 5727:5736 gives -60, 0.0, -6.0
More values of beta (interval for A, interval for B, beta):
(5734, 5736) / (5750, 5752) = 2.33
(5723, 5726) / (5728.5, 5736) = 2.16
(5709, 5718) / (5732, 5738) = 2.17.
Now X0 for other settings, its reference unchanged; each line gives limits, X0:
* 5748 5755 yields 5754.27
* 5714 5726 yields 5714.66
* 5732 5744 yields 5737.07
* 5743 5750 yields 5743.68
